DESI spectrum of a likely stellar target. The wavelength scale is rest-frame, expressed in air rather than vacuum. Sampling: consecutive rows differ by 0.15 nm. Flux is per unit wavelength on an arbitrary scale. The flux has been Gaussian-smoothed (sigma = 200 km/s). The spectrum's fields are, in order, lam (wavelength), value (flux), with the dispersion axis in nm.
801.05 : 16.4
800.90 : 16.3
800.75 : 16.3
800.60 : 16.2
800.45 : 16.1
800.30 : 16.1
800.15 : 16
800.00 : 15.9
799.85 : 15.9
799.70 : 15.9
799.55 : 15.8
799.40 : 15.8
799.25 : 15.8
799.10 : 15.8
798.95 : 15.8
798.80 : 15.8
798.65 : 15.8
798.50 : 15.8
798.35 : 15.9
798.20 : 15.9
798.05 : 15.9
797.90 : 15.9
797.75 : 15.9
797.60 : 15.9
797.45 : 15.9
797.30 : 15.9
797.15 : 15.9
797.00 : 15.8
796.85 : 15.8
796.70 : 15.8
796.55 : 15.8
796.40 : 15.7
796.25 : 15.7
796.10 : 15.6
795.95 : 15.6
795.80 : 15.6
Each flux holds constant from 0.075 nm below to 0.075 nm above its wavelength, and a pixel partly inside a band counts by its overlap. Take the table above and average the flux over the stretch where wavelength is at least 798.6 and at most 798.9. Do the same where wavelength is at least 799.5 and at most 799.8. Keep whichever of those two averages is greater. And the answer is 15.9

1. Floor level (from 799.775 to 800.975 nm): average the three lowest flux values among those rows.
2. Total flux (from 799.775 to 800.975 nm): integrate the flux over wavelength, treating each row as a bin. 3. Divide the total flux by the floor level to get 1.21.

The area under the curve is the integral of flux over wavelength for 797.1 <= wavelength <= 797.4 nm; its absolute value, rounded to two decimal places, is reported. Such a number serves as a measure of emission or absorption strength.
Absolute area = 4.77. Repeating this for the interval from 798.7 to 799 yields 4.74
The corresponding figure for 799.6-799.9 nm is 4.77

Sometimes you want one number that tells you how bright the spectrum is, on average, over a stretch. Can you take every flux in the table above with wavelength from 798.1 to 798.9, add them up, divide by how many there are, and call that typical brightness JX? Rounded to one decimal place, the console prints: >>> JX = 15.8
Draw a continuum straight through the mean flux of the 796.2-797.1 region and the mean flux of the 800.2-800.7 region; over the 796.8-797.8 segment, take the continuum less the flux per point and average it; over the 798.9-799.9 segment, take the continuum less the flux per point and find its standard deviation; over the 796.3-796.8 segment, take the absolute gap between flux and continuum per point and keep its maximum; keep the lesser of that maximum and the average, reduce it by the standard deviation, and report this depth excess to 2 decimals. -0.07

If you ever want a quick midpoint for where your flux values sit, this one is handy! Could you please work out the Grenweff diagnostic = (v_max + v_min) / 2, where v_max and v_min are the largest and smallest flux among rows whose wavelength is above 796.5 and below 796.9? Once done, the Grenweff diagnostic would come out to 15.8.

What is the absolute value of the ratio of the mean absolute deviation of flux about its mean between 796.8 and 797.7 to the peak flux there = 0.0028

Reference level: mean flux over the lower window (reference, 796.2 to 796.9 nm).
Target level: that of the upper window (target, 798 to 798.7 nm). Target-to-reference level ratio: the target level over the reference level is 1.01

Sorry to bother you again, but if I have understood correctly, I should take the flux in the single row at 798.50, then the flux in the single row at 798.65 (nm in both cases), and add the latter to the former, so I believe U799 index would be 31.6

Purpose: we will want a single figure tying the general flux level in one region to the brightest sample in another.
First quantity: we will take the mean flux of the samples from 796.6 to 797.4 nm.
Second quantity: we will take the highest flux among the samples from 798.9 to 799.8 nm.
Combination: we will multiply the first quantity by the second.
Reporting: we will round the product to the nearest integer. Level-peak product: 252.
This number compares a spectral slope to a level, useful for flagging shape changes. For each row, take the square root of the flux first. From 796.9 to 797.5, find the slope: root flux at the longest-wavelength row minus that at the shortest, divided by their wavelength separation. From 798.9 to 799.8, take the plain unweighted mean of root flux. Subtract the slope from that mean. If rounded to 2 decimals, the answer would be 3.95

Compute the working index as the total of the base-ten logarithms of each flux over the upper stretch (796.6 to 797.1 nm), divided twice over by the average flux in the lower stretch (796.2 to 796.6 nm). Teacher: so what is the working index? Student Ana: 0.015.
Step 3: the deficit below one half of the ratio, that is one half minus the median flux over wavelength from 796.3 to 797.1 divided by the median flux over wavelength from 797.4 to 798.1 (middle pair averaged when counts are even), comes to -0.494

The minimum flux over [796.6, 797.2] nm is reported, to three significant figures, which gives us 15.8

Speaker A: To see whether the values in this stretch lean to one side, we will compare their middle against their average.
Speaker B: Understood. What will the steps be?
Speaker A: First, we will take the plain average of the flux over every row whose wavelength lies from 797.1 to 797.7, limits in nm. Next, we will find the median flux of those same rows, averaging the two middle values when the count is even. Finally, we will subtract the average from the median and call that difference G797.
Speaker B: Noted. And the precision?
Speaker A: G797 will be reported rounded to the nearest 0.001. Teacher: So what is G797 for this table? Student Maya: 0.000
